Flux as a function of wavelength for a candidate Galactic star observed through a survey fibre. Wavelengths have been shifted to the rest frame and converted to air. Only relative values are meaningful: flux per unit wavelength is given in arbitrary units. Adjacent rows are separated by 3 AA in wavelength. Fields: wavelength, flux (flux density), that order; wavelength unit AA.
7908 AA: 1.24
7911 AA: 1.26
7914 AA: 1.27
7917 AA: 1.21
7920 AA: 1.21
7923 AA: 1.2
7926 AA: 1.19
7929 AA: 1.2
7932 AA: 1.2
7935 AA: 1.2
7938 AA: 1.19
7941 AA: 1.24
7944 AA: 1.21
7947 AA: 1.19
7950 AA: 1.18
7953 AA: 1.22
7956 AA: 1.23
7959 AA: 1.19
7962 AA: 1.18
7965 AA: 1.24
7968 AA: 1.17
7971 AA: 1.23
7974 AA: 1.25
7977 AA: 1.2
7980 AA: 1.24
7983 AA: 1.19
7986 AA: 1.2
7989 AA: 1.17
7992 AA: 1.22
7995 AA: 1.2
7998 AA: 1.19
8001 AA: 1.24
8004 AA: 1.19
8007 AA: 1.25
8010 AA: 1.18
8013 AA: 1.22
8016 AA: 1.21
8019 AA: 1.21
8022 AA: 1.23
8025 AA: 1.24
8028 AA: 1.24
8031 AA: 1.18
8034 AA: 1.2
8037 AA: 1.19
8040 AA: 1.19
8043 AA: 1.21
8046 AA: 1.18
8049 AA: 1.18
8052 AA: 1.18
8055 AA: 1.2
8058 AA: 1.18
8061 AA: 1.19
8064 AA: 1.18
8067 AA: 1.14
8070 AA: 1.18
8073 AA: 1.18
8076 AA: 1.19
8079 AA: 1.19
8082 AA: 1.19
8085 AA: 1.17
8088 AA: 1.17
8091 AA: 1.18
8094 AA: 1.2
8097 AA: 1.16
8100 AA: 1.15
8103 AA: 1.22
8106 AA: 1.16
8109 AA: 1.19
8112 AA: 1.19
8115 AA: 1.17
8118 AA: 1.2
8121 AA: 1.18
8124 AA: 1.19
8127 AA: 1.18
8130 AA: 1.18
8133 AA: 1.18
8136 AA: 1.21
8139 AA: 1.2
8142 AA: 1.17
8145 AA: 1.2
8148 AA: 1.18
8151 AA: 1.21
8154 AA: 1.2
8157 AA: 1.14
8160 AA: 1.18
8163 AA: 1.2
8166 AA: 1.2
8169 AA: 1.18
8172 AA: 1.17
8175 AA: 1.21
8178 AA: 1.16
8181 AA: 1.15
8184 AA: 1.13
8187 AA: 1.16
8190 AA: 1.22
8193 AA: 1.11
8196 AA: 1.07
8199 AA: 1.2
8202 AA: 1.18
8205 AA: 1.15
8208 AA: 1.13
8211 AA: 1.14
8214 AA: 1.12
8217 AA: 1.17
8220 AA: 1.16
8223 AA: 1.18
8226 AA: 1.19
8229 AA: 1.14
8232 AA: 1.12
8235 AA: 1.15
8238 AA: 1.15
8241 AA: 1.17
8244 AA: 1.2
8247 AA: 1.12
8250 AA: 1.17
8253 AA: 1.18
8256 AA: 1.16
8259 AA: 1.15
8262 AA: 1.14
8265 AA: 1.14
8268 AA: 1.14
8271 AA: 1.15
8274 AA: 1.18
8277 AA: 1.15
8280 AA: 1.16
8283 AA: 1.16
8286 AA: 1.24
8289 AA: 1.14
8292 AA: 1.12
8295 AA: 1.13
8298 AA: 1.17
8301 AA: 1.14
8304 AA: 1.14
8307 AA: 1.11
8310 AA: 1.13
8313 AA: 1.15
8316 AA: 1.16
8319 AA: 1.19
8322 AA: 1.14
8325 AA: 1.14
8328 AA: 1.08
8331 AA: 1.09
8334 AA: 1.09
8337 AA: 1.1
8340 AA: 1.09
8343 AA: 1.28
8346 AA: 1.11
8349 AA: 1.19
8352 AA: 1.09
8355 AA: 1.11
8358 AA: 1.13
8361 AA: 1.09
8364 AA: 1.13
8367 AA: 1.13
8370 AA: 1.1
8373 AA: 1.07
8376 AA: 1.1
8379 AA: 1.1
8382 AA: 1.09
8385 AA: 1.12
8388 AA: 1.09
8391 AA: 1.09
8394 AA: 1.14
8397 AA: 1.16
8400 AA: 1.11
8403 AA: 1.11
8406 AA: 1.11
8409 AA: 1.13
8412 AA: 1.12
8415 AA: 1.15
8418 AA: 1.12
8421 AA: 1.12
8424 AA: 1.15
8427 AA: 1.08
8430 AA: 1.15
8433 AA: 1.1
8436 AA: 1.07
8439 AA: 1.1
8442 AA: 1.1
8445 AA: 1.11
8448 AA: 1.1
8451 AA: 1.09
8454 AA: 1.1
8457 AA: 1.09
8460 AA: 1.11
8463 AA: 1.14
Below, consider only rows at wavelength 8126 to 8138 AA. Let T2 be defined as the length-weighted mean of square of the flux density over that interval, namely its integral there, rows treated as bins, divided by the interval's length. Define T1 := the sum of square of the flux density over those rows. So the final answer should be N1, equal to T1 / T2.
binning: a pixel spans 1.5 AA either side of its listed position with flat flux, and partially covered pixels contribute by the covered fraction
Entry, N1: 3.99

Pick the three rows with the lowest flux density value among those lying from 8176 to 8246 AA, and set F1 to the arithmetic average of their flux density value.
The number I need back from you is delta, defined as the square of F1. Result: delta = 1.21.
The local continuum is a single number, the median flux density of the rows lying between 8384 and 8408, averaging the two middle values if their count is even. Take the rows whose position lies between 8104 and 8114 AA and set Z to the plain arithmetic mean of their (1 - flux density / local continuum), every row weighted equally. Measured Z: -0.063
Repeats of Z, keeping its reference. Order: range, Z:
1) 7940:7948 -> -0.093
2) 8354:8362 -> 0.000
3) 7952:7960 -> -0.093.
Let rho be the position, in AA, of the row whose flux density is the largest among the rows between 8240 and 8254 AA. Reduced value 8244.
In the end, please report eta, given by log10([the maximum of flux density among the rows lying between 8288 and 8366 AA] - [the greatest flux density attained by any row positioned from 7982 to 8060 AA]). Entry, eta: -1.5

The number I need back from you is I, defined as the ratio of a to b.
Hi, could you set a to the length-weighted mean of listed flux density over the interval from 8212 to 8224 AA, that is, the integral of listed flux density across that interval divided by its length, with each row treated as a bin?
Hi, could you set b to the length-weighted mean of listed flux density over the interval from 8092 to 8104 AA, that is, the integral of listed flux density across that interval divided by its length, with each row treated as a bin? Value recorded 0.98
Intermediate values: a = 1.16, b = 1.18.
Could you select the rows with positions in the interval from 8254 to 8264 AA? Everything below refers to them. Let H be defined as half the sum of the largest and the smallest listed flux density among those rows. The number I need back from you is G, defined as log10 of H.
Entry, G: 0.061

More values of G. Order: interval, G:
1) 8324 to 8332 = 0.045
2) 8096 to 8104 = 0.074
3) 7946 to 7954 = 0.079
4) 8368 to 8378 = 0.035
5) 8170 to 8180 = 0.074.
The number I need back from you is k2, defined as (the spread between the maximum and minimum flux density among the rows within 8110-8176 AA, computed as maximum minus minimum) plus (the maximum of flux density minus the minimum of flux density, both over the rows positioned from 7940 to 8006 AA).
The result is 0.15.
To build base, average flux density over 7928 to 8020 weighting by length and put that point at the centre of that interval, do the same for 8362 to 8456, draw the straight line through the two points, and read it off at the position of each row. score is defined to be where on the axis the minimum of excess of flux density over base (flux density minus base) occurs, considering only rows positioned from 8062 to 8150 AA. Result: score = 8067 AA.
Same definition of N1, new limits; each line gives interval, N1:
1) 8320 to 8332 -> 3.97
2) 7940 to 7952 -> 4.01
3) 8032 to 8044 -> 4.01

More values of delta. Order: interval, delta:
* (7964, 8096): 1.35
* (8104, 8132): 1.37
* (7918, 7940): 1.42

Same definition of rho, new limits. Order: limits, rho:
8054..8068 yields 8055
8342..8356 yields 8343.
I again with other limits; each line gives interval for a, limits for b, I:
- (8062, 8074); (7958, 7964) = 0.98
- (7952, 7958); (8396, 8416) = 1.09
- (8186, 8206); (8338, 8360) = 1.01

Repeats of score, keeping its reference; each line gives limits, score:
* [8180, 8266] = 8196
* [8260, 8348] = 8328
